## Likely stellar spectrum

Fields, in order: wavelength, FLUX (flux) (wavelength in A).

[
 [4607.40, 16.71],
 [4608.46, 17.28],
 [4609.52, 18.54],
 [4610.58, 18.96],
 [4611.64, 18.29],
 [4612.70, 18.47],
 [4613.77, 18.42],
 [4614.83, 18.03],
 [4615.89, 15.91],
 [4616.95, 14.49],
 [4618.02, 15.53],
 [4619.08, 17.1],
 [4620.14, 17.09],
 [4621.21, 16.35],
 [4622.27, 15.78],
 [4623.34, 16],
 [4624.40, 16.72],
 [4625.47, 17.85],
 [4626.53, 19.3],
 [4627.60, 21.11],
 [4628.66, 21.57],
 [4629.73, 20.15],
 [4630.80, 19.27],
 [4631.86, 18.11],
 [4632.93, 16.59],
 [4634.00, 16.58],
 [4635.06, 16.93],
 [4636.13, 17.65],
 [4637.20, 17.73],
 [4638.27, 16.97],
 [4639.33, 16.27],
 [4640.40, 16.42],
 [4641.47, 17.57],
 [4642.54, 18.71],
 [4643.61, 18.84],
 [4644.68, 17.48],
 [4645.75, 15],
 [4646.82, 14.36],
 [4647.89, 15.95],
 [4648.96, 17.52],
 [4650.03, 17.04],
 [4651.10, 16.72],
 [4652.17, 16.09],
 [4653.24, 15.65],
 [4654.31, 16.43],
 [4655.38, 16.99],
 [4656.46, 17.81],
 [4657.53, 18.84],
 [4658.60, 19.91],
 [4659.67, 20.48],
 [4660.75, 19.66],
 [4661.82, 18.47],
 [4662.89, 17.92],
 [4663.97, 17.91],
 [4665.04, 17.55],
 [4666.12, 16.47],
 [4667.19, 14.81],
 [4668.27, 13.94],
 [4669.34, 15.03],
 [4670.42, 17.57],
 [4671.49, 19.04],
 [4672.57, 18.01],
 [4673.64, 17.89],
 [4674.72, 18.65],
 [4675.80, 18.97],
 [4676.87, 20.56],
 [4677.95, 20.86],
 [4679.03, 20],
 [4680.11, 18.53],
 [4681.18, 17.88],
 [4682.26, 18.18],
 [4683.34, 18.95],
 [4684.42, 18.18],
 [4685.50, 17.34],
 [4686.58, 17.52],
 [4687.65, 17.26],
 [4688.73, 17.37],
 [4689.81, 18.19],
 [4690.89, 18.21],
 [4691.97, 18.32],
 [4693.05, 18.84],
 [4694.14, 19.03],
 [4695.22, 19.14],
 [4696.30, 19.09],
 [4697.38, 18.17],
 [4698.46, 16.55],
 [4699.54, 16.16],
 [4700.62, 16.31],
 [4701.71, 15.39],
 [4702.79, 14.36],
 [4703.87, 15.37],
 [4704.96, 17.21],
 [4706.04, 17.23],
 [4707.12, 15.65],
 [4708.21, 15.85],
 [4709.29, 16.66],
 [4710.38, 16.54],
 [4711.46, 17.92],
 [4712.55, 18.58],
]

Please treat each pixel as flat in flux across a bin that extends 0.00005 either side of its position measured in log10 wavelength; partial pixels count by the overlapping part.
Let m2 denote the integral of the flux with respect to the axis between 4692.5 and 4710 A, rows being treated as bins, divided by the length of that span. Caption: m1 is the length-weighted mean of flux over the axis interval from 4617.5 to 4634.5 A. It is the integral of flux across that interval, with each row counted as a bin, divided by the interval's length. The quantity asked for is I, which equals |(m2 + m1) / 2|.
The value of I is 17.4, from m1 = 17.8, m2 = 16.9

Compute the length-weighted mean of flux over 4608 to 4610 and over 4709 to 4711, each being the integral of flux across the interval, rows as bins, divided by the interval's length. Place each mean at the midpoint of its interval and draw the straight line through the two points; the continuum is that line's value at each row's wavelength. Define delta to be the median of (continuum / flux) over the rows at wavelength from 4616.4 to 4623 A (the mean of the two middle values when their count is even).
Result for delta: 1.11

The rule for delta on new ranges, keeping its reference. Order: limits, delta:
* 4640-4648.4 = 1.03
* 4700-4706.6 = 1.06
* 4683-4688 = 0.97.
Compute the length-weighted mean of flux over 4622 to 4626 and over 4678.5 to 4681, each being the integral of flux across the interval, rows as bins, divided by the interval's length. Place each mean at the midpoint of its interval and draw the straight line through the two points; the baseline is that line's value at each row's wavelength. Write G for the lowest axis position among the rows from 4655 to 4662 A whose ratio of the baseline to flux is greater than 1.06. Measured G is 4655.38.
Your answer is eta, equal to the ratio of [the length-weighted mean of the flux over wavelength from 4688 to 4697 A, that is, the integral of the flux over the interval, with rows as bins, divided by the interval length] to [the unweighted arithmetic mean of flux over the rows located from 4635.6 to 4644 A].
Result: 1.05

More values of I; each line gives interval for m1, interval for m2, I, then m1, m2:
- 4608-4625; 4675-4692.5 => 17.8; 17.1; 18.5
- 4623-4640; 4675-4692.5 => 18.3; 18.1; 18.5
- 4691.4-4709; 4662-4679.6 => 17.4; 17.0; 17.8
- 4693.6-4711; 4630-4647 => 17.0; 16.8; 17.3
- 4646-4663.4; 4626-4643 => 17.8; 17.5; 18.2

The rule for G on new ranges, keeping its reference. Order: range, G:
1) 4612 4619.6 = 4616.95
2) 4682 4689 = 4684.42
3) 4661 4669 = 4666.12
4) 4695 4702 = 4697.38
